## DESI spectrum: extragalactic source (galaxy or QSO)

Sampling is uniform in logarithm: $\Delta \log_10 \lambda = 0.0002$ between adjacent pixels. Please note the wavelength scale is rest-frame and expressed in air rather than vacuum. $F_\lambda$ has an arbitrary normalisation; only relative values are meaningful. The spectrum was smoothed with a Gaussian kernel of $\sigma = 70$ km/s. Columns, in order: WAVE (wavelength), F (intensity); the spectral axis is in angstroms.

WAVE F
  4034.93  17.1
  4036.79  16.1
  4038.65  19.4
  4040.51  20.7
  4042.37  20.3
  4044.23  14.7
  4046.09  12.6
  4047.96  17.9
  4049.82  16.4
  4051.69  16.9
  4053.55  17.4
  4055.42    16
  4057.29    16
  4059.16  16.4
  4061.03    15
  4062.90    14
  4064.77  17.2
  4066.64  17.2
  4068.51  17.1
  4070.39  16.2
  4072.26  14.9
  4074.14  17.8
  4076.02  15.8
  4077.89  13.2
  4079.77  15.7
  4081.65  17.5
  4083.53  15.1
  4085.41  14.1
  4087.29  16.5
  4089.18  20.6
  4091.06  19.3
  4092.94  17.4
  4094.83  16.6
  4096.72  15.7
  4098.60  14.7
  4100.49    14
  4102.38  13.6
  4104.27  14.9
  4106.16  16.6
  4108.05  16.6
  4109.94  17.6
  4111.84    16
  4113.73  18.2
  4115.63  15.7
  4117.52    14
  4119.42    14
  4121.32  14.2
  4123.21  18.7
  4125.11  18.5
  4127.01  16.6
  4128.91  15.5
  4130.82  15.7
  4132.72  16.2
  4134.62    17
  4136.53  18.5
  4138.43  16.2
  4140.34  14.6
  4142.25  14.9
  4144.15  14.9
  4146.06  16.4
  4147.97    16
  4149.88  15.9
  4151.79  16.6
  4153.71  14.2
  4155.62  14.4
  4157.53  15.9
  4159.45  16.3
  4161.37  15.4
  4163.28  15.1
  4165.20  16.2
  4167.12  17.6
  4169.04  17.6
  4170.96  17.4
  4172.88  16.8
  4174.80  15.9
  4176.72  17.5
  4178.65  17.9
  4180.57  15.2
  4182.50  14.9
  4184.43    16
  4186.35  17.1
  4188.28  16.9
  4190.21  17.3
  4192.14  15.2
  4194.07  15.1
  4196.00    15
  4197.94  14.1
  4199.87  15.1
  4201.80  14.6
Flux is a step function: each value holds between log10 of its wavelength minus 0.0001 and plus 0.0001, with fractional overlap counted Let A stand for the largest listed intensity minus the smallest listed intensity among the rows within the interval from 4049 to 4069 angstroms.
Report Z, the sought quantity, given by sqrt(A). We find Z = 1.8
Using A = 3.4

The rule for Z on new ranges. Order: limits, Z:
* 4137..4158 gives 1.5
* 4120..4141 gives 2.1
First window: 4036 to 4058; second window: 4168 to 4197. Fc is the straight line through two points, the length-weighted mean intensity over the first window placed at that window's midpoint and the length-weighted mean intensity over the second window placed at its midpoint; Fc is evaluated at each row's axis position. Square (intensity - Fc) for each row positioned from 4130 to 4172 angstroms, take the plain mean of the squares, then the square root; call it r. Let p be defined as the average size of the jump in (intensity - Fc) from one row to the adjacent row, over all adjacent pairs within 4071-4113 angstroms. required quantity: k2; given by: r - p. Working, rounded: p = 1.6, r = 1.21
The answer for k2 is -0.42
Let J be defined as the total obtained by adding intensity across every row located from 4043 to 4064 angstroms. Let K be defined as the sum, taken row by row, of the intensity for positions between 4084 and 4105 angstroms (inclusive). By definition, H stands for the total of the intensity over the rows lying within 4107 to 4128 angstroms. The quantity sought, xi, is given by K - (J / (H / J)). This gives 11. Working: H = 180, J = 173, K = 177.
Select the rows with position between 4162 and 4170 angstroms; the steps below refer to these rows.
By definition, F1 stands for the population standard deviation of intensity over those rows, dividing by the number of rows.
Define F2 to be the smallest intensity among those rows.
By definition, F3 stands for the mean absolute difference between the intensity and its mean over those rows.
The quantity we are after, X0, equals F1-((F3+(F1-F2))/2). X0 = 7.6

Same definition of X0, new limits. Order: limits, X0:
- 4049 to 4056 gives 8.0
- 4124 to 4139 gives 7.8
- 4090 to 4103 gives 6.9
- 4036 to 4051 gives 6.5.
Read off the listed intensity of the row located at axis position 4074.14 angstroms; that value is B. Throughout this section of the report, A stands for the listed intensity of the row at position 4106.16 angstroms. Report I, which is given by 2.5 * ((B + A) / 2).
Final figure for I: 43.0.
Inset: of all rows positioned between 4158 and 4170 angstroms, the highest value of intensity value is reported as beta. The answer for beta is 17.6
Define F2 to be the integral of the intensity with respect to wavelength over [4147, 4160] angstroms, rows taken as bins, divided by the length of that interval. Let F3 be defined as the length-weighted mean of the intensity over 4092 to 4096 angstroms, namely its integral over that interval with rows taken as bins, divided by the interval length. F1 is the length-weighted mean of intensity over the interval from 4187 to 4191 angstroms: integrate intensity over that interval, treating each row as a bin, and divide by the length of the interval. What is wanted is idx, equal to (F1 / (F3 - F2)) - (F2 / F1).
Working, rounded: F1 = 17.1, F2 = 15.6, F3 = 16.9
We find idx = 12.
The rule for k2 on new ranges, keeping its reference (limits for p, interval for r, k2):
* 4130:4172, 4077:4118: 1.11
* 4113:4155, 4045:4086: 0.61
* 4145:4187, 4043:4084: 0.88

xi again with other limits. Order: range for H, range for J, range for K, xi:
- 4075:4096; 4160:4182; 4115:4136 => -7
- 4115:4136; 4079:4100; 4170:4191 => -8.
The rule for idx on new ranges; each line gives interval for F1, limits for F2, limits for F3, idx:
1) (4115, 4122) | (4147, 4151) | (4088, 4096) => 5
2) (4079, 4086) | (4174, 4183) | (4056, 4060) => -85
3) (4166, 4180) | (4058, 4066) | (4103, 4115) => 20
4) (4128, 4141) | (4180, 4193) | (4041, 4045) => 8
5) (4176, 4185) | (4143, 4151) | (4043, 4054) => 68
